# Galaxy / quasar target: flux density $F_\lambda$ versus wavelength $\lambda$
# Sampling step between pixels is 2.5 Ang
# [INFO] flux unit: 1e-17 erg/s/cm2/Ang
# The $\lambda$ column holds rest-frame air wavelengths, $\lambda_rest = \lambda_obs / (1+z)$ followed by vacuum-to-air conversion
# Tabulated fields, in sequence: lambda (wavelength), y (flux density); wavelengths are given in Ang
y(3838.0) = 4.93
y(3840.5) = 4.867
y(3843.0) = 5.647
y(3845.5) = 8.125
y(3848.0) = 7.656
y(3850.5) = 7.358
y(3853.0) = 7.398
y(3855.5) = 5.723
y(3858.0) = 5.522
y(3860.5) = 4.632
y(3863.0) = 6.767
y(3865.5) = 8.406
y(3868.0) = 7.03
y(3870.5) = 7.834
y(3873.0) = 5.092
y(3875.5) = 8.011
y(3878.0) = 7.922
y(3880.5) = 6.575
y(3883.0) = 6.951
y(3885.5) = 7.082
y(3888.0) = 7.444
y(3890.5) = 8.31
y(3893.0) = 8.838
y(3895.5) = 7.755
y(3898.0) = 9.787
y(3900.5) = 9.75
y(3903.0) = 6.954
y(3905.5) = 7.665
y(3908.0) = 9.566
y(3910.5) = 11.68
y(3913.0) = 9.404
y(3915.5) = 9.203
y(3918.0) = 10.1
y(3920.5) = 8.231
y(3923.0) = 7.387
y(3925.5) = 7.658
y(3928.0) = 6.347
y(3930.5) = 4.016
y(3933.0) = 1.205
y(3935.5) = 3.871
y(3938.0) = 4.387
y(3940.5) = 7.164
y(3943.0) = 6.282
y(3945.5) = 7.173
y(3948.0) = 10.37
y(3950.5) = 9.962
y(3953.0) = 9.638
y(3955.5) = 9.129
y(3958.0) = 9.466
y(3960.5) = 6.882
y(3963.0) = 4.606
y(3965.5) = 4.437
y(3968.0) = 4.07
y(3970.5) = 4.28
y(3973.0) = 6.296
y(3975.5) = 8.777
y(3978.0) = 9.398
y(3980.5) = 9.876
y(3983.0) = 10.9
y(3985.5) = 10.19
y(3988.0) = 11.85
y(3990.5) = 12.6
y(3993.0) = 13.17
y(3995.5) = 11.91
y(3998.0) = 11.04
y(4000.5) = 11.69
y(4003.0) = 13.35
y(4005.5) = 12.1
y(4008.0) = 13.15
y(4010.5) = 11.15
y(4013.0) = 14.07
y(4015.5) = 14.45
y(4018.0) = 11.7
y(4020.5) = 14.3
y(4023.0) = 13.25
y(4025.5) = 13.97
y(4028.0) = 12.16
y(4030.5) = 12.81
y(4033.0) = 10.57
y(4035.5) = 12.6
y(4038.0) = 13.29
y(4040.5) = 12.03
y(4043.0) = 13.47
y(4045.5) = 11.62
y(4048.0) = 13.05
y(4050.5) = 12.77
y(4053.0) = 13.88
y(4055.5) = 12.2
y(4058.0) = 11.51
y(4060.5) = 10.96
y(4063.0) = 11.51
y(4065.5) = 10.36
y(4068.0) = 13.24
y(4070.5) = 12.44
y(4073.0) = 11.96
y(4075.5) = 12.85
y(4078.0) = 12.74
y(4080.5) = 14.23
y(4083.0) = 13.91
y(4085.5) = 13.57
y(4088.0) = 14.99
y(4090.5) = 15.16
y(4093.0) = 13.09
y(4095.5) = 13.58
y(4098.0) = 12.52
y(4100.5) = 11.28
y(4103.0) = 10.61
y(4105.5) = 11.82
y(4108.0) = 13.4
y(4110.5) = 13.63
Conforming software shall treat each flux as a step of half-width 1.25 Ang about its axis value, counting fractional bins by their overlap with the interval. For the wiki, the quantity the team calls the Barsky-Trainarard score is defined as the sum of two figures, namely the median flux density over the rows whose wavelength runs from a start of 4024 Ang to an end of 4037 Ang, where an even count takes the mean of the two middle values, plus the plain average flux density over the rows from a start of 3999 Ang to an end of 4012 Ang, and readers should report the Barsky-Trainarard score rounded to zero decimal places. 25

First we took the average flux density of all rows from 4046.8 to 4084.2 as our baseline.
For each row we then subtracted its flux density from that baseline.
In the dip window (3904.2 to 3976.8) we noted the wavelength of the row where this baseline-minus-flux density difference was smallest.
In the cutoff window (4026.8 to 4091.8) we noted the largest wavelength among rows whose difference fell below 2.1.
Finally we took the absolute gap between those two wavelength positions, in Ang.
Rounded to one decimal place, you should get 180.0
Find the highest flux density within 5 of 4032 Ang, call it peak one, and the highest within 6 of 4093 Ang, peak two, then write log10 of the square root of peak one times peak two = 1.14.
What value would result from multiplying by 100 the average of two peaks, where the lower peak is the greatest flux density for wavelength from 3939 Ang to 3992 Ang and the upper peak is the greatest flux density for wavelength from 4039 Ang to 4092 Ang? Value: 1388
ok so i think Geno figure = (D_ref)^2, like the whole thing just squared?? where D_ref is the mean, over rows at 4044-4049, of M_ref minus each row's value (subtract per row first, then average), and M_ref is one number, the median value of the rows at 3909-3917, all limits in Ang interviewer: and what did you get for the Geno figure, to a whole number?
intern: 9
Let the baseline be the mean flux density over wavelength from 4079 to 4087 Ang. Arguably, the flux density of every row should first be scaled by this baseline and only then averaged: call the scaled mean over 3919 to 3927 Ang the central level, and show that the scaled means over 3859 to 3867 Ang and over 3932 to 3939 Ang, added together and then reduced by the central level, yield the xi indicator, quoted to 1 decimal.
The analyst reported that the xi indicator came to 0.1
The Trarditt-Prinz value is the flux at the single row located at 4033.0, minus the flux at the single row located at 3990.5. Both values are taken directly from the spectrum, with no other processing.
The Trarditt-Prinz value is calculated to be -2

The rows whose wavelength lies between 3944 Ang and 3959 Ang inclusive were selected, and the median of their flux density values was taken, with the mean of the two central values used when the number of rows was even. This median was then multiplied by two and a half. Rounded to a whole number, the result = 24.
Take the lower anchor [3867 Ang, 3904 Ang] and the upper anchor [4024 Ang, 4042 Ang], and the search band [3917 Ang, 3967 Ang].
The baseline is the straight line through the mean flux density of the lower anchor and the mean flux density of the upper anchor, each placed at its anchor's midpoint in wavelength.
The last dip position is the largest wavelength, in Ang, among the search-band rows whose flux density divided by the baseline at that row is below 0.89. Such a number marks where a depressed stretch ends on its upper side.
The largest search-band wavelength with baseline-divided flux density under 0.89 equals 3965.5 Ang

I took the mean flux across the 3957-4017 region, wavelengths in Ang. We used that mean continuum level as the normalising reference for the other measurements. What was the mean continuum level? 10.0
